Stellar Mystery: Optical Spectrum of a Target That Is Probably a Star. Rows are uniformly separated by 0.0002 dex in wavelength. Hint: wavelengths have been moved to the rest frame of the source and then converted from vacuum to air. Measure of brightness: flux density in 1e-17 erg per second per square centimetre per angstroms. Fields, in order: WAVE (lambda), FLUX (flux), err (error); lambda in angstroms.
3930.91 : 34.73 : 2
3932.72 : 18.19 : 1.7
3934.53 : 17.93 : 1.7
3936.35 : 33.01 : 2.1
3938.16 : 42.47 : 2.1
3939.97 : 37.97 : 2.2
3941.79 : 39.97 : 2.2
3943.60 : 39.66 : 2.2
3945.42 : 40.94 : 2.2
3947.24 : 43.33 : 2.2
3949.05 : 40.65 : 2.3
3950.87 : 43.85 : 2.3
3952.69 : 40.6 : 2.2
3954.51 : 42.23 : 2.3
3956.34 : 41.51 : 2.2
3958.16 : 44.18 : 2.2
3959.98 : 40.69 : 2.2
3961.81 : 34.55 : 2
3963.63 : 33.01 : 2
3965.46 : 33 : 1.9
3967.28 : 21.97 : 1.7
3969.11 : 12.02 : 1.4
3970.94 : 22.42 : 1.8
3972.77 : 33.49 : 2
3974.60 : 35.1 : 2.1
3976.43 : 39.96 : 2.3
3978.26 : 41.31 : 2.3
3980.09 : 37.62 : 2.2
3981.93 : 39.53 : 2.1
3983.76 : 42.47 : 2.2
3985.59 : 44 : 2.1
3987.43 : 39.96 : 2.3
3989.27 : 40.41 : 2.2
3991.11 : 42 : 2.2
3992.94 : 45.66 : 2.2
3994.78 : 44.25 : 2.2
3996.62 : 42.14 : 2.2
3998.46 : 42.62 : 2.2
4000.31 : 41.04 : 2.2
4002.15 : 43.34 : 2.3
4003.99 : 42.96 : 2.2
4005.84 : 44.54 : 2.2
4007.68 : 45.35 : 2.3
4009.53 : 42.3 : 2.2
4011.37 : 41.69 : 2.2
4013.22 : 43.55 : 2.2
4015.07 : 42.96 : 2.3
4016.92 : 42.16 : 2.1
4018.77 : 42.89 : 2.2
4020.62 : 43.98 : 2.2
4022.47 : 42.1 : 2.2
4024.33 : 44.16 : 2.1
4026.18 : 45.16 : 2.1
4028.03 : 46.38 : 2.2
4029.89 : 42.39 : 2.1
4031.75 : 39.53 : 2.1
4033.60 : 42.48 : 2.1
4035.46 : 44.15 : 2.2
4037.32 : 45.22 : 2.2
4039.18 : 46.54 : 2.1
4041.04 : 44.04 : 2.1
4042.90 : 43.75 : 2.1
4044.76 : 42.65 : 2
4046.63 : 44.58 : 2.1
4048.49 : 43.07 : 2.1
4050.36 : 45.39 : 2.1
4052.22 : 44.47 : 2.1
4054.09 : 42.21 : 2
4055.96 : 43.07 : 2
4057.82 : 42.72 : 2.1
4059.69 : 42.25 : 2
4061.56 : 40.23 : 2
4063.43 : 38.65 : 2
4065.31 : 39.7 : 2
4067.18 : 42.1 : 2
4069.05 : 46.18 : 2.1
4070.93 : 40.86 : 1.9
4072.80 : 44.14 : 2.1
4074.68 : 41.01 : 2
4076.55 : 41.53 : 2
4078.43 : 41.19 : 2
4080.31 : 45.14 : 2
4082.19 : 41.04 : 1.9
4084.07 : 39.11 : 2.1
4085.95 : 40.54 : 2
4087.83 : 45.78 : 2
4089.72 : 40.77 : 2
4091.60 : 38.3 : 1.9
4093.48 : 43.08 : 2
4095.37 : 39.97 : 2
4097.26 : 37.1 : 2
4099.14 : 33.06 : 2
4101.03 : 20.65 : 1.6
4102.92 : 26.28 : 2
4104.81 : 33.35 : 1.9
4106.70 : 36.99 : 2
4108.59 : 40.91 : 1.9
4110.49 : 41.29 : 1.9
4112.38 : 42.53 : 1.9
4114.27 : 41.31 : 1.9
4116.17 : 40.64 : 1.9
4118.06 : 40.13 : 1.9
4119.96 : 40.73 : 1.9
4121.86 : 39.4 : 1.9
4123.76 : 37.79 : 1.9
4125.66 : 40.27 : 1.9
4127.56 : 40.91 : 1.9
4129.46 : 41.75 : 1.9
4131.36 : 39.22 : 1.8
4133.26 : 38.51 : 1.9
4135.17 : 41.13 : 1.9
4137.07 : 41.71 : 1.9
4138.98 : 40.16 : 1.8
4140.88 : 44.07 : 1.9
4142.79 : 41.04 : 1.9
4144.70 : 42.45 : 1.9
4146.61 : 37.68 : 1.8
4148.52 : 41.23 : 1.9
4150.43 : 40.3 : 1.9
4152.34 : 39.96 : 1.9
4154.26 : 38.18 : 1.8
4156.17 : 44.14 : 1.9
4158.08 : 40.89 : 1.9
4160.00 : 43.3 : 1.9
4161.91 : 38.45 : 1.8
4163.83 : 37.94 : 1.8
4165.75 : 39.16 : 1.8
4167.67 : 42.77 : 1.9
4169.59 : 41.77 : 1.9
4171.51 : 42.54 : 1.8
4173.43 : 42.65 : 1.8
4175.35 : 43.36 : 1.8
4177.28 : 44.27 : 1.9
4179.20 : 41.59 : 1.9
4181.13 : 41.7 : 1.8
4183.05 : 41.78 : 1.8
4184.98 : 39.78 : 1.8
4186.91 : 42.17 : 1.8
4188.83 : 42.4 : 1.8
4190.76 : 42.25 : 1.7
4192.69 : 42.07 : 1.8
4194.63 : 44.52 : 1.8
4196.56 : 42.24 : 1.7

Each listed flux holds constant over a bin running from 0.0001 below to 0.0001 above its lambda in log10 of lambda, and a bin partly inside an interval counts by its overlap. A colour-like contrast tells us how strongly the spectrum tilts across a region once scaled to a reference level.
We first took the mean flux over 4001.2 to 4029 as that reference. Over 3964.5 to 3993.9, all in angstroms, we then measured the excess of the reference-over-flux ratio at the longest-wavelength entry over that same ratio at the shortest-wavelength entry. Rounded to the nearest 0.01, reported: -0.37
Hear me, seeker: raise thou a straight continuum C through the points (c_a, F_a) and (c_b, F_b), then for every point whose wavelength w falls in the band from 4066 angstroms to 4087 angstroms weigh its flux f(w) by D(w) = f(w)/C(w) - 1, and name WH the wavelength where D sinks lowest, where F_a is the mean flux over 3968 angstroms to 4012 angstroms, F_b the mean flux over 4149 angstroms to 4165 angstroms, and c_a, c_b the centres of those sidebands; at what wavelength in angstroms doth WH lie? 4084.07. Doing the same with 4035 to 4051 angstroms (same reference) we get 4044.76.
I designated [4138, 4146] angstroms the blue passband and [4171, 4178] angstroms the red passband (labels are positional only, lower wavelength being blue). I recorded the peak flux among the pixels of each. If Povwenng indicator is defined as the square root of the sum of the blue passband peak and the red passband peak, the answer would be 9.40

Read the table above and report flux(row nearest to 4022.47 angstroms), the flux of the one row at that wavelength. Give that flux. 42.1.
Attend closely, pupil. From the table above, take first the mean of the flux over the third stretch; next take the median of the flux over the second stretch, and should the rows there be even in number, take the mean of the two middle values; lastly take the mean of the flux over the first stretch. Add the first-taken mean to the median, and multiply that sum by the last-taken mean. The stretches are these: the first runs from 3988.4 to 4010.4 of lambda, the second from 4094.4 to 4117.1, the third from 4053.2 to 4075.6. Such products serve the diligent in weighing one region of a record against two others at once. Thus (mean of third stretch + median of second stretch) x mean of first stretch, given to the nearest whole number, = 3464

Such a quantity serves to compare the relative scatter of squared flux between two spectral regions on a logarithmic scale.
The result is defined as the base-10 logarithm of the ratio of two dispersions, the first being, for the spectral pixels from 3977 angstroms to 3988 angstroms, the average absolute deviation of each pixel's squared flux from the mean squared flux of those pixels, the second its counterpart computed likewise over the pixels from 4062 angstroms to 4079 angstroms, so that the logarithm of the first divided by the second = 0.0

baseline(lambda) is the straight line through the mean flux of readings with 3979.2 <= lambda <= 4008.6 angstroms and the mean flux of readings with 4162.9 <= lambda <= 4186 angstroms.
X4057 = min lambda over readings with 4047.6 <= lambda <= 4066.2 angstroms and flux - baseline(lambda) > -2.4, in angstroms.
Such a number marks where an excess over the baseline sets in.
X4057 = 4048.49 angstroms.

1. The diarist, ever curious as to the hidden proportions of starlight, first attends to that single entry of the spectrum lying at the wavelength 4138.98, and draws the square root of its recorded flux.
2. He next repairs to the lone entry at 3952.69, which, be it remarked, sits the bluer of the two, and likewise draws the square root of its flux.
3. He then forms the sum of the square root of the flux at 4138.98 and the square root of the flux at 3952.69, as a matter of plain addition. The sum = 12.7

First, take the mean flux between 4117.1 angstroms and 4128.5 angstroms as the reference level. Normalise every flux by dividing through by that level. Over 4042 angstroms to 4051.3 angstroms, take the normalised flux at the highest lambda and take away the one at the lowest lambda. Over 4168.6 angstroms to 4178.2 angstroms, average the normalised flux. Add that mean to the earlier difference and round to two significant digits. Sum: 1.1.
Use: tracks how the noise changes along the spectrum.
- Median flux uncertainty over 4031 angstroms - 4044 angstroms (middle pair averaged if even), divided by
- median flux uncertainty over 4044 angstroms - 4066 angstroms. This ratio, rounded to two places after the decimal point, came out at 1.05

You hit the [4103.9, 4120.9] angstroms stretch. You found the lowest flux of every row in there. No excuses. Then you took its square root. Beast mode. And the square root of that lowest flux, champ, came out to 5.8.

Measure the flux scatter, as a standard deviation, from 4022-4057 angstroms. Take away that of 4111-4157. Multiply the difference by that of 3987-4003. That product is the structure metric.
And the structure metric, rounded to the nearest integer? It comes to 0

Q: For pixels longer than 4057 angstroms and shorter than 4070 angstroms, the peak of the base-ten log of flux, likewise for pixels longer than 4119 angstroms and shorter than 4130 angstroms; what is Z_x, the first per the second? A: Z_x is 1.03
